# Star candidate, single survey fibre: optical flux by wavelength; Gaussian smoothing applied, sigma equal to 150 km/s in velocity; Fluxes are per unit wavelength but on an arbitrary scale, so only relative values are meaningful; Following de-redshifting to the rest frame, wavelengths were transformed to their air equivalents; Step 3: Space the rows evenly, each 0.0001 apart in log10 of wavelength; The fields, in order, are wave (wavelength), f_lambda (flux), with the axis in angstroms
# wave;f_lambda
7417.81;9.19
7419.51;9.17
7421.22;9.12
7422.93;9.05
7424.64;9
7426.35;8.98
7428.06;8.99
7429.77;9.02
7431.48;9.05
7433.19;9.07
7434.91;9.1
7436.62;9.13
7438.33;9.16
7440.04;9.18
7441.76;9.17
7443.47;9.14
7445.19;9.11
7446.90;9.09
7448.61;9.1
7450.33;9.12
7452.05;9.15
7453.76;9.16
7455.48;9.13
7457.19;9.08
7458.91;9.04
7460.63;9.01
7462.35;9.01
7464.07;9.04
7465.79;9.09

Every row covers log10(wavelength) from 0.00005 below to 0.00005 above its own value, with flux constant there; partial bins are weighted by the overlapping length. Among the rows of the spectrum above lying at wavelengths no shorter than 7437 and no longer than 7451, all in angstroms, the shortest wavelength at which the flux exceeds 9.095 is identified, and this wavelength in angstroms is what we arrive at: 7438.33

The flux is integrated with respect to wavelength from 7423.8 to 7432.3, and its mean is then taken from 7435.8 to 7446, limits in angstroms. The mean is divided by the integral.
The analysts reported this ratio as 0.119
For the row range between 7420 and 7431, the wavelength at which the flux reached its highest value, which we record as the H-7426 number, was 7421.22 angstroms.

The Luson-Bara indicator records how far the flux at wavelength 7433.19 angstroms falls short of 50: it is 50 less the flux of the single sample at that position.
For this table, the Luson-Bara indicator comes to 40.9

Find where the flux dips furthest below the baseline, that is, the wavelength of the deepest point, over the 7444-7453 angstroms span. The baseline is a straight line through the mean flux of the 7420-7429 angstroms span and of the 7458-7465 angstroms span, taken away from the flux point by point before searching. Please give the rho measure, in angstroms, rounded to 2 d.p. 7446.90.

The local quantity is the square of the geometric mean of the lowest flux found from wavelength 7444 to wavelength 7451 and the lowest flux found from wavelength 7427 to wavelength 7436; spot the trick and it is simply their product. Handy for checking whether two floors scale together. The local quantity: 81.7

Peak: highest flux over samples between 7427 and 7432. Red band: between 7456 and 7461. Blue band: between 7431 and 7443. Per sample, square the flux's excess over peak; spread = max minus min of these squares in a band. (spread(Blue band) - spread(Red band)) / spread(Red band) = 10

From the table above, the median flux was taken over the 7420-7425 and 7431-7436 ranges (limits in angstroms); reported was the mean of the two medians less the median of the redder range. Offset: -0.01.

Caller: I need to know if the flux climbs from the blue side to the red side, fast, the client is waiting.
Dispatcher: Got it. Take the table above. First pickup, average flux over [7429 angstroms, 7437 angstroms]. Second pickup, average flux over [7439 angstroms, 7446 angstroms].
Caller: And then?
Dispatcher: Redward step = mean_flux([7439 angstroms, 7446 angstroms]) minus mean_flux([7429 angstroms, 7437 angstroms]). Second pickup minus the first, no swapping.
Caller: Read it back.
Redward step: 0.08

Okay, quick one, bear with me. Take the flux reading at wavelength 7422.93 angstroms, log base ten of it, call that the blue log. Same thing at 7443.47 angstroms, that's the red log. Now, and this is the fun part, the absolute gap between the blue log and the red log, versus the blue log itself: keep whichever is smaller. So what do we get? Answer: 0.004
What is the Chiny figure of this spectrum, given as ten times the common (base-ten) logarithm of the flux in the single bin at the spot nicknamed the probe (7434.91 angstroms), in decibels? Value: 9.59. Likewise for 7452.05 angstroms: 9.61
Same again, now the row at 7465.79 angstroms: 9.59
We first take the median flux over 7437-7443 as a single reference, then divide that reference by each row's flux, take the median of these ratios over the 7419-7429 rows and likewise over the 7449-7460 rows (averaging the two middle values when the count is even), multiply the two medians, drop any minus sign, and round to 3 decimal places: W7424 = 1.021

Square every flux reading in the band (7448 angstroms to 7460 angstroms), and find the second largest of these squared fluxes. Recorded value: 83.7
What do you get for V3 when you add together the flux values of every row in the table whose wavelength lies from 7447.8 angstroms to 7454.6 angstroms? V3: 36.5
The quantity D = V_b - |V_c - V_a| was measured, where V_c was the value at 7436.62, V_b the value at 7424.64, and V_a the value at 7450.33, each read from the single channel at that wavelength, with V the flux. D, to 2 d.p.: 8.99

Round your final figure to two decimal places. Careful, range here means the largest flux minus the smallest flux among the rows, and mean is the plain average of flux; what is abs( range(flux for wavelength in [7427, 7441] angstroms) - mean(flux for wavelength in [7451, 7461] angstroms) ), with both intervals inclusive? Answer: 8.91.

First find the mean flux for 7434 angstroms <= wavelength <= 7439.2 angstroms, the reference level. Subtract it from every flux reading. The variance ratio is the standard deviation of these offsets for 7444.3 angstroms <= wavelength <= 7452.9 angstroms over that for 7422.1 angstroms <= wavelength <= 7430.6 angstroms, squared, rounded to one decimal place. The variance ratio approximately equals 0.7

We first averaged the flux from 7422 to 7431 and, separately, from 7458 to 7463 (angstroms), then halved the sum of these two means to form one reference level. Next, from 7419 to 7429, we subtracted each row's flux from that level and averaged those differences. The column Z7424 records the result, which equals -0.038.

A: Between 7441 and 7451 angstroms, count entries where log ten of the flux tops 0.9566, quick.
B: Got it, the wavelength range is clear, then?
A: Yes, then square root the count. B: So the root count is 2.45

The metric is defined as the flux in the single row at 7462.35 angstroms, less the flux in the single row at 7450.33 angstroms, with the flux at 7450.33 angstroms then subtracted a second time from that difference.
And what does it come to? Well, -9.23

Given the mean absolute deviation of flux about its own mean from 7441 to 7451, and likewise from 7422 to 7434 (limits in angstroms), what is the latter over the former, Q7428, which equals 1.30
